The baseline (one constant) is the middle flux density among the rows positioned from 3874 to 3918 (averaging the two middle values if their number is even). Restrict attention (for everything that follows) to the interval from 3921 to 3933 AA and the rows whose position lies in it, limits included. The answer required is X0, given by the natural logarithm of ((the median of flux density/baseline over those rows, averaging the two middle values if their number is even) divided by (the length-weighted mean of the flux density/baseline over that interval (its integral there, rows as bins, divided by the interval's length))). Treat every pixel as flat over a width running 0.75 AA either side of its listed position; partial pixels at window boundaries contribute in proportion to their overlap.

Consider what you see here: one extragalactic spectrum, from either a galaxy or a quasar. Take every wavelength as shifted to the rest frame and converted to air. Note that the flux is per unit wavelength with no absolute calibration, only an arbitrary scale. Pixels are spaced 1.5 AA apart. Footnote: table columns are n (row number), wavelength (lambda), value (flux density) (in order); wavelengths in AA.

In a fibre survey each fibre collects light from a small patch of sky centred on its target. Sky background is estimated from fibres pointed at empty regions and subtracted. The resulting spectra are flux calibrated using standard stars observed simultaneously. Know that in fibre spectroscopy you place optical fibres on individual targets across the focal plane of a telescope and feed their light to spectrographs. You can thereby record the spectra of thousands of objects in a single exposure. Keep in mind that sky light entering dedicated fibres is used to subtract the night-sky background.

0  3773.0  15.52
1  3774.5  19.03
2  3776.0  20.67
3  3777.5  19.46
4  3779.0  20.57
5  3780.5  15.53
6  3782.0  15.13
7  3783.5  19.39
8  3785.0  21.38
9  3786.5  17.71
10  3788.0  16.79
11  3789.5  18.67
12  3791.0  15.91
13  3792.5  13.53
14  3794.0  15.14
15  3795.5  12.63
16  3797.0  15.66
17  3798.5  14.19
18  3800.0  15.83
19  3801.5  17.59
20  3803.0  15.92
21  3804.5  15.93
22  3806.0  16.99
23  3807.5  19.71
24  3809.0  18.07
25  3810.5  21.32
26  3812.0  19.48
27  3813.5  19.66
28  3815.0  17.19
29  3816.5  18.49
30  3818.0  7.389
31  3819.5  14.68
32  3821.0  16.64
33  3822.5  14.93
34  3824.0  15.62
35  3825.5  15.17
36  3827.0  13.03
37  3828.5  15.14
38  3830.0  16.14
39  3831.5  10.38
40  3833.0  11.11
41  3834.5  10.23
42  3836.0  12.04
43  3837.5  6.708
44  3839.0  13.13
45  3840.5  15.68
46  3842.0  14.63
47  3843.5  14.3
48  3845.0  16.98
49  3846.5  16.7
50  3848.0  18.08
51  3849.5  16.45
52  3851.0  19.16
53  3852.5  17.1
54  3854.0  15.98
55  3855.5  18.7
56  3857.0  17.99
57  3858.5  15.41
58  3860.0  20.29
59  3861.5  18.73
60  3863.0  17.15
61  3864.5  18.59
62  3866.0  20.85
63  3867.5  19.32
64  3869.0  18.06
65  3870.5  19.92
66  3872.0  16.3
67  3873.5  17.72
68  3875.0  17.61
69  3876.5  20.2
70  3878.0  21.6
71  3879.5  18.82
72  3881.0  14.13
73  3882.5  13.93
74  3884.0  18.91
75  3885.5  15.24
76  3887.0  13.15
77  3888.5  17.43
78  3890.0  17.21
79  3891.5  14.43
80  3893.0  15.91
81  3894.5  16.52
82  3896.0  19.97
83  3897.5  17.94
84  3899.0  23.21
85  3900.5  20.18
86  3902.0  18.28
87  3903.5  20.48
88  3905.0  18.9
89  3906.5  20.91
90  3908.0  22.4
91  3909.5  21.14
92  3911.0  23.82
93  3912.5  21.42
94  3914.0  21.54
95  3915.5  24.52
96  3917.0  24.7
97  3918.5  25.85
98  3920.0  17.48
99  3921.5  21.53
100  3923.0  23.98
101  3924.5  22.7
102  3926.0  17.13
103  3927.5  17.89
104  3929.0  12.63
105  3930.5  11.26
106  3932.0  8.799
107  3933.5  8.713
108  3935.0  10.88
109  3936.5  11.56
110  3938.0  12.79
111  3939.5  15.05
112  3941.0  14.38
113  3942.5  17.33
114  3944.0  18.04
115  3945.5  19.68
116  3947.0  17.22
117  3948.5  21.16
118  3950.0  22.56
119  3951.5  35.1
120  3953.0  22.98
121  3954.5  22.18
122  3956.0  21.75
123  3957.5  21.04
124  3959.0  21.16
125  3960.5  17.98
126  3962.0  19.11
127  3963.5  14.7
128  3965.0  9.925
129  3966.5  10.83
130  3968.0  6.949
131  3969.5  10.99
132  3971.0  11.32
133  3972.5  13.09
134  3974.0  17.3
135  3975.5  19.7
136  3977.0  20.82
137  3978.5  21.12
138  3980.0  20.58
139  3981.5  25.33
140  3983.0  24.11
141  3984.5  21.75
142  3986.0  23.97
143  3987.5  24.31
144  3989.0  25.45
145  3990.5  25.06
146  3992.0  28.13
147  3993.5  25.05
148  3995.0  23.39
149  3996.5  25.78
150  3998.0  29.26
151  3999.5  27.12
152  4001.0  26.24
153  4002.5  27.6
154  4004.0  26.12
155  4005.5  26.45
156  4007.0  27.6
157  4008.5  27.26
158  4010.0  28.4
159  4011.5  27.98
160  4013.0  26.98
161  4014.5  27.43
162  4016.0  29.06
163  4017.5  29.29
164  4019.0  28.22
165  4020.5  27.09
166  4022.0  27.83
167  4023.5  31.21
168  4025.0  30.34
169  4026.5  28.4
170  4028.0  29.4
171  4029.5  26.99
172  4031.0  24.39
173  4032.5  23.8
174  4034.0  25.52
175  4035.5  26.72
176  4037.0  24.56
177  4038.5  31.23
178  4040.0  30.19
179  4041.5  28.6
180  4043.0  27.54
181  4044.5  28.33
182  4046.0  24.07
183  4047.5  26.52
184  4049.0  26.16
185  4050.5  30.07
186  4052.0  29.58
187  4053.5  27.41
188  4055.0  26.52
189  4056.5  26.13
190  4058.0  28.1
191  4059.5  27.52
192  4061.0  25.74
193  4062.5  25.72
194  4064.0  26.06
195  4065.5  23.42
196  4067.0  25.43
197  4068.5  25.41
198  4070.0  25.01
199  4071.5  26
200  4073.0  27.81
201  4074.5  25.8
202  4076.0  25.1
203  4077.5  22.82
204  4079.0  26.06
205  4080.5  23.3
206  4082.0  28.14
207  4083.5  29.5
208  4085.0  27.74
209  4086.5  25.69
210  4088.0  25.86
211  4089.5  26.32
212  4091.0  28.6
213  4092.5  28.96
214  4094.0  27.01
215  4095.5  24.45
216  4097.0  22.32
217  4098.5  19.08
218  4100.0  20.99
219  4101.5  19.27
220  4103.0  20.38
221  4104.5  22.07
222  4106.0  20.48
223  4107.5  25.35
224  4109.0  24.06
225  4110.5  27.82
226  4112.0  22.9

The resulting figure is 0.05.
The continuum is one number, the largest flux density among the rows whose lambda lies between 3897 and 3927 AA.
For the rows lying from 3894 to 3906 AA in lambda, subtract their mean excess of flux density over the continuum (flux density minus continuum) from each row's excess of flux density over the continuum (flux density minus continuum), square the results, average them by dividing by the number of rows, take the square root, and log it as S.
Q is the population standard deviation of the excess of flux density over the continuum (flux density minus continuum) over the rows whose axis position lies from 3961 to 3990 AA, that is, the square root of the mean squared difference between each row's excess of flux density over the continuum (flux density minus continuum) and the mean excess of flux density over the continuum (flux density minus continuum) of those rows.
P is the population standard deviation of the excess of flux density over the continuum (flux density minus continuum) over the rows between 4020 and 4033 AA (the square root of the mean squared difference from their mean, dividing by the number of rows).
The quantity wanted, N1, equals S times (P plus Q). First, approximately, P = 2.4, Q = 5.8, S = 1.9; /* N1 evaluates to 15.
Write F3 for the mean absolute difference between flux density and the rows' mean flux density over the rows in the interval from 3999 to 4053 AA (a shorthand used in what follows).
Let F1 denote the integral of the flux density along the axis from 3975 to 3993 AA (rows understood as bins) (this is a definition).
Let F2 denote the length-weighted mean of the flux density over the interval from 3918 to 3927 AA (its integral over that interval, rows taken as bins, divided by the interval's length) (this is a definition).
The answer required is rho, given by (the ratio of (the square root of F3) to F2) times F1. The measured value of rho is 24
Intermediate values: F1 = 422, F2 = 21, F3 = 1.5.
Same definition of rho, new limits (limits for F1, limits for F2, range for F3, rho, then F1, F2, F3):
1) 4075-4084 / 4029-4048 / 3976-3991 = 11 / 231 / 27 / 1.7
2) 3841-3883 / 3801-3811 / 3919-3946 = 82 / 742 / 18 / 3.9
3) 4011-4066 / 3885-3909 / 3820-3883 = 127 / 1508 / 18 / 2.4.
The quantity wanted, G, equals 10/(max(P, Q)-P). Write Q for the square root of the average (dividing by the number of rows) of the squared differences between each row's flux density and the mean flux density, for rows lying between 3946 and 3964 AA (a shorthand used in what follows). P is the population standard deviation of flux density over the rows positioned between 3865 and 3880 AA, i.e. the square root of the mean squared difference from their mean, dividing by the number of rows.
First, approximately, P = 1.56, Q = 4.8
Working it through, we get 3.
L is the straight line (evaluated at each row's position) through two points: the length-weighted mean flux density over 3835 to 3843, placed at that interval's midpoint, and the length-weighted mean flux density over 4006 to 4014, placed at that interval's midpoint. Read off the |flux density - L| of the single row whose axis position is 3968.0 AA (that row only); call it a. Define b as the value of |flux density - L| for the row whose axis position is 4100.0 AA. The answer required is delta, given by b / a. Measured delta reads 0.9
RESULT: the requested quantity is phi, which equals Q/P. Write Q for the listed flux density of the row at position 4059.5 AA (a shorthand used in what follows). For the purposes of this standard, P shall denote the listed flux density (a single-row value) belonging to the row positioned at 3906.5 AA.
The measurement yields 1.32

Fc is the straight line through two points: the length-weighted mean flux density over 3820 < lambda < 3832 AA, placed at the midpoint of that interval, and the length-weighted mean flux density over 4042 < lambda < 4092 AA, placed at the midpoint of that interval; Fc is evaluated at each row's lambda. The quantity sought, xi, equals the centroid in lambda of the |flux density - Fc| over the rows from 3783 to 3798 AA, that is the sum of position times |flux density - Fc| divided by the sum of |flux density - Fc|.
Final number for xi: 3787.8 AA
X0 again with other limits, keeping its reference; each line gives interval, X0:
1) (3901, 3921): -0.01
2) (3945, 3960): -0.05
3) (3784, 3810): -0.04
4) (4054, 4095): -0.01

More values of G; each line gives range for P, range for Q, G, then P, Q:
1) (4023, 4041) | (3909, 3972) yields 3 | 2.64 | 5.8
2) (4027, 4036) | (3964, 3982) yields 3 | 1.85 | 5.6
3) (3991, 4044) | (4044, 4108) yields 12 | 1.91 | 2.7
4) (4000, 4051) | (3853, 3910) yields 20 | 1.87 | 2.4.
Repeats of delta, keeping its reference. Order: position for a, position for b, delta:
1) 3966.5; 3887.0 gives 0.3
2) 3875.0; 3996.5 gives 0.3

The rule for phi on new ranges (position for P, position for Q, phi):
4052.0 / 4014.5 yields 0.93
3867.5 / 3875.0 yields 0.91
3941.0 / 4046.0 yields 1.67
